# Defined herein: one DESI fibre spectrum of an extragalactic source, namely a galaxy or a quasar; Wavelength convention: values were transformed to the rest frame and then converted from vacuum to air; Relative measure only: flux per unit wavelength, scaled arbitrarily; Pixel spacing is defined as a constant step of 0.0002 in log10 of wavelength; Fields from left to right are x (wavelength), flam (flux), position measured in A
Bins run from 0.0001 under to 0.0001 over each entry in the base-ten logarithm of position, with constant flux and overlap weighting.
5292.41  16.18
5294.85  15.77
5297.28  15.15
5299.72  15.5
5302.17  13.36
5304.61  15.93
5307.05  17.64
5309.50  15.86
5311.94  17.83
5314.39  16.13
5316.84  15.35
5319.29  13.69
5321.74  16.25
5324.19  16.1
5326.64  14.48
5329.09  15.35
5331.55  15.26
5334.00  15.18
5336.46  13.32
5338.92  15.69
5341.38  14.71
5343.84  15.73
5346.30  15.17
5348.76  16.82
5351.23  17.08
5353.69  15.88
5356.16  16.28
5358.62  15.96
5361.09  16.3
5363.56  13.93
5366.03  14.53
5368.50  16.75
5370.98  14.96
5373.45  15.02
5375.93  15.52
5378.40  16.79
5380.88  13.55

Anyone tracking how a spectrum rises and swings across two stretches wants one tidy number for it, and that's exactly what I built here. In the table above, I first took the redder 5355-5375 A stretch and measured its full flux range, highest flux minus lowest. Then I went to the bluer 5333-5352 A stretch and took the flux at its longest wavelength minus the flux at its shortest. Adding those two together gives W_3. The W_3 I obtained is 4.7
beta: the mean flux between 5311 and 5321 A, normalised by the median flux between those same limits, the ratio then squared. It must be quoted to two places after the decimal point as 1.00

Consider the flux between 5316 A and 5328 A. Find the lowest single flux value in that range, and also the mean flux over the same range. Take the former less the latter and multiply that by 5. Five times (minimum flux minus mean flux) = -7.4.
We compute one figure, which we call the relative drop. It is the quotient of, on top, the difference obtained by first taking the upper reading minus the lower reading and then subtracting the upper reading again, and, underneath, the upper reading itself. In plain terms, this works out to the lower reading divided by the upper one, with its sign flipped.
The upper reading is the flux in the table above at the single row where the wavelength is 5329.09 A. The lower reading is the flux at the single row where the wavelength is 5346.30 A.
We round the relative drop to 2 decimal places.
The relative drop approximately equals -0.99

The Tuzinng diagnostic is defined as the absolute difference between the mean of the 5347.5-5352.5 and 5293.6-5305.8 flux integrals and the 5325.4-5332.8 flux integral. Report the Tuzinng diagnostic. 23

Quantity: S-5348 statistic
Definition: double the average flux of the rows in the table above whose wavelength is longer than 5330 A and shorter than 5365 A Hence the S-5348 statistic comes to 31.0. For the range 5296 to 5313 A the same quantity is 31.8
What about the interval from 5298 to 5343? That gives 30.8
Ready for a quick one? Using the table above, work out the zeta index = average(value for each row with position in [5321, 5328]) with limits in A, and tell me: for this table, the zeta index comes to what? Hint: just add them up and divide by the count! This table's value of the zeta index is 15.6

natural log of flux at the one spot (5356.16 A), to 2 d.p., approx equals 2.79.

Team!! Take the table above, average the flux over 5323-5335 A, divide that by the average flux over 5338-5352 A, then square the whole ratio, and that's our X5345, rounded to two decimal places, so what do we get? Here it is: 0.93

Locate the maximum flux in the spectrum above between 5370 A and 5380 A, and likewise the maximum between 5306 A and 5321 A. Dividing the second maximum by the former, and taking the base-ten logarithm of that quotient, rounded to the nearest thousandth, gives 0.026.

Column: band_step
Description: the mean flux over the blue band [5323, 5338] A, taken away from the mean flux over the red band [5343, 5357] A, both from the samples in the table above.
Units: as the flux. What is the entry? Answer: 1.2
